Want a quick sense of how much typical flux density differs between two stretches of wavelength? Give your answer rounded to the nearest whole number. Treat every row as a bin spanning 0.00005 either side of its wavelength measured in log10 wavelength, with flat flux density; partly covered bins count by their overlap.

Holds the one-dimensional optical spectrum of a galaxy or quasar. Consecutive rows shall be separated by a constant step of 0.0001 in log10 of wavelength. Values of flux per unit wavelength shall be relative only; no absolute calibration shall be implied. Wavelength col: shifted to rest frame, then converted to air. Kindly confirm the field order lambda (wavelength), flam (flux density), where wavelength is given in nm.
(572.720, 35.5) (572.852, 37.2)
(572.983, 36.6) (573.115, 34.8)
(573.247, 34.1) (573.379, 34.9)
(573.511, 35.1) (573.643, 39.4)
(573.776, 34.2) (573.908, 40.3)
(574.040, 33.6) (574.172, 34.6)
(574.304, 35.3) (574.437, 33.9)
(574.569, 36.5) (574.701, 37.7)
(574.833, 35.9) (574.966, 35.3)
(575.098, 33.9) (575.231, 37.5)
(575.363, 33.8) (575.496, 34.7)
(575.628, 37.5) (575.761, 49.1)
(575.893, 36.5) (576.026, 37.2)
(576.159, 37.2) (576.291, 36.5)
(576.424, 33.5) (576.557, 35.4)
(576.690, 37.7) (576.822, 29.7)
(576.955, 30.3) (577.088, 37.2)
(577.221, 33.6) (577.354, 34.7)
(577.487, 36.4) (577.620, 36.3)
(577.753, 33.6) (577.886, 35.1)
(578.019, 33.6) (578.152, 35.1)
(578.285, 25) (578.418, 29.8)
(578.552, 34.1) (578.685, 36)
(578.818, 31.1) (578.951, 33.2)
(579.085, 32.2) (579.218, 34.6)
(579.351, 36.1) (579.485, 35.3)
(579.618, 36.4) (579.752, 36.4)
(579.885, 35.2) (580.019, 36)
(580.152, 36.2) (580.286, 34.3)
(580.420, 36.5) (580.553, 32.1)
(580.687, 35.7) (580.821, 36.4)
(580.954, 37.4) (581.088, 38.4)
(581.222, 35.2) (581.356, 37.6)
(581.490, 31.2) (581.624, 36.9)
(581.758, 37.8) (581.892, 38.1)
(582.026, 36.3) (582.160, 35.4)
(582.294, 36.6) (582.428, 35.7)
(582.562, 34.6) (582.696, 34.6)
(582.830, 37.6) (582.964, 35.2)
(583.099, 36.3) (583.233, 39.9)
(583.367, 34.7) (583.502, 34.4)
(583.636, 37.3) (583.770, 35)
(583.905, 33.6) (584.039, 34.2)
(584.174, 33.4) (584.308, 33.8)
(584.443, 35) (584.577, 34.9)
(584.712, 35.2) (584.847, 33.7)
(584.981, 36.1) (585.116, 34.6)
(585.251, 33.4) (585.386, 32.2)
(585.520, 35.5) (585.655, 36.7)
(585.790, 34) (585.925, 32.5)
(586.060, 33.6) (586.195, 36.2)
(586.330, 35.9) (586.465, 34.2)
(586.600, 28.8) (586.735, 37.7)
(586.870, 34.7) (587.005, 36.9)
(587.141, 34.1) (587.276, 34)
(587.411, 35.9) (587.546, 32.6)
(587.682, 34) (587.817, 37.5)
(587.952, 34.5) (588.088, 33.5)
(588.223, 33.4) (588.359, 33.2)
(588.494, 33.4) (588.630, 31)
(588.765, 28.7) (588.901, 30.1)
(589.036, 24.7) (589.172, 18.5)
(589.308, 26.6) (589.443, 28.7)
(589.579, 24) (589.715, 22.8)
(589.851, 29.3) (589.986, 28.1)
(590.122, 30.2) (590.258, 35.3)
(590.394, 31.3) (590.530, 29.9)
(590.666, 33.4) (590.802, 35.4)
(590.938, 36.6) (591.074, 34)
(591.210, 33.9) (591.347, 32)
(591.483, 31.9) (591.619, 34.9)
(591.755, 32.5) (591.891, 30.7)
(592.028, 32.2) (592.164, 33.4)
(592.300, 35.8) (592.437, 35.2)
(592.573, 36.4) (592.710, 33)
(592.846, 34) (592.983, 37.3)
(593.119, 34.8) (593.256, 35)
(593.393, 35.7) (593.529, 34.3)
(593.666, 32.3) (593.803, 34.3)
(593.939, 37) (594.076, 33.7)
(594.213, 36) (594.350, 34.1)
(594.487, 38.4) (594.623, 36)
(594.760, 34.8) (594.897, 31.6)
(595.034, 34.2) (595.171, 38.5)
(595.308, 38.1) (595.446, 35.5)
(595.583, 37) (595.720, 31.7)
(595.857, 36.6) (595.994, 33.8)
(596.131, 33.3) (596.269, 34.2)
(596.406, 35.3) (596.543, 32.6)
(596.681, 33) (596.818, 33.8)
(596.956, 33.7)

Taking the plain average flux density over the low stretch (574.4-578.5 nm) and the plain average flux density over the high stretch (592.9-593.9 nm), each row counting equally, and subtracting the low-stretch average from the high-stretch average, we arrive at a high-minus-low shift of 0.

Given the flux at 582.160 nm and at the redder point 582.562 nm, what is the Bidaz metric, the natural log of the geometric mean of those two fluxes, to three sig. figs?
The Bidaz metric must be 3.56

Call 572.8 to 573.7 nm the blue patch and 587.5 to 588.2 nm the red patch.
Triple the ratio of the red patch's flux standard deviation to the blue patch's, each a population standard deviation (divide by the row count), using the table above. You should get 2.9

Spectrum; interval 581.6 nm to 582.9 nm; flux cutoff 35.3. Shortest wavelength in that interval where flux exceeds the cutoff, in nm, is 581.624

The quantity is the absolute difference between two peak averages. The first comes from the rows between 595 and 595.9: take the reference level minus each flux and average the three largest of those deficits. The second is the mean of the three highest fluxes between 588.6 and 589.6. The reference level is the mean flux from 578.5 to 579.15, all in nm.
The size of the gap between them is 30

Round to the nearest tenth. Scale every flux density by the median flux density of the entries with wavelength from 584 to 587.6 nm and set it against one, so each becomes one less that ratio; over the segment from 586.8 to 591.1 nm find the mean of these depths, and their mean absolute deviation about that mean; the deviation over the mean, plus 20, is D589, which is 21.3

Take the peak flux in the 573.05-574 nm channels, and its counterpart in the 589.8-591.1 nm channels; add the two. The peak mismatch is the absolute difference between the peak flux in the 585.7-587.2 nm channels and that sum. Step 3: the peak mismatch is 39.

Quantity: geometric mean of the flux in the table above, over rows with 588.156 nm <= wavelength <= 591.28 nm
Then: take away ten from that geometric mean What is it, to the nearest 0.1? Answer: 19.7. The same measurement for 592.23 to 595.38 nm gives 25.2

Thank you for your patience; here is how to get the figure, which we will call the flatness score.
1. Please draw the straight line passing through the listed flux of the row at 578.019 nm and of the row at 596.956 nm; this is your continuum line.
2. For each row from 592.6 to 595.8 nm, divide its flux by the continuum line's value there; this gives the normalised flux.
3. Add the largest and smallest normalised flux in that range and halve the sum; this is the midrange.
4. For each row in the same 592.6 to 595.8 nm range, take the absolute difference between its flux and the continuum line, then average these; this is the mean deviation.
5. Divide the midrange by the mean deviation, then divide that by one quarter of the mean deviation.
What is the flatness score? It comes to 1.1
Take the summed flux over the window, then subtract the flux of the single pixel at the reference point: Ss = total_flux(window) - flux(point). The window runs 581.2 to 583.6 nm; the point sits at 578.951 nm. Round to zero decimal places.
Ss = 615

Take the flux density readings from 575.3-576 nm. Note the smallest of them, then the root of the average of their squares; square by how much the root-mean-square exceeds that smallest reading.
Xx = 24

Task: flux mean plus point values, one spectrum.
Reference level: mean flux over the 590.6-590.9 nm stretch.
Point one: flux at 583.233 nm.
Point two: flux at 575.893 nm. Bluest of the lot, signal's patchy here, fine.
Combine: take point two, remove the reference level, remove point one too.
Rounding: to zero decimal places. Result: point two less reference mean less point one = -38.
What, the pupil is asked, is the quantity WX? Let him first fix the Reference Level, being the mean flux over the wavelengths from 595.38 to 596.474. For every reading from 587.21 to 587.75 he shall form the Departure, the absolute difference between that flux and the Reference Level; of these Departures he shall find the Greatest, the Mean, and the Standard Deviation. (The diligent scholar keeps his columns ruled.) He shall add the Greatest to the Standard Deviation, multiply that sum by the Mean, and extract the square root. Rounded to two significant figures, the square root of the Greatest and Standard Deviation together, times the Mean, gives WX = 1.8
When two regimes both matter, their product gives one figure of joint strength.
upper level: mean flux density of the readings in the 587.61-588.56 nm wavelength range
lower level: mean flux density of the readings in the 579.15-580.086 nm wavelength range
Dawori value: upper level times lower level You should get 1222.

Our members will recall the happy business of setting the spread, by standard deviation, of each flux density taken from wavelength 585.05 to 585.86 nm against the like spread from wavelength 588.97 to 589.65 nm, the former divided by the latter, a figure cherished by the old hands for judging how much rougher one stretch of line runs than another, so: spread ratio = 0.4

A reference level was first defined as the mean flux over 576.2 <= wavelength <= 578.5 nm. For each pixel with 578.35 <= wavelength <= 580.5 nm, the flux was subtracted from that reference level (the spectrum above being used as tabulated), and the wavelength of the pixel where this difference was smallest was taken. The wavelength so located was 580.420 nm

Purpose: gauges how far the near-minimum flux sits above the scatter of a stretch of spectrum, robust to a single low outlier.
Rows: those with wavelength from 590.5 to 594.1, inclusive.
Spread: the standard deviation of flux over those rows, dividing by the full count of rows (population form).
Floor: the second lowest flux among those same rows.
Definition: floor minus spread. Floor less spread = 29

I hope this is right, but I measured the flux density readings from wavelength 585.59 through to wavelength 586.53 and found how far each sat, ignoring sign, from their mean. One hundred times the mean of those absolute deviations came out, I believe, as 132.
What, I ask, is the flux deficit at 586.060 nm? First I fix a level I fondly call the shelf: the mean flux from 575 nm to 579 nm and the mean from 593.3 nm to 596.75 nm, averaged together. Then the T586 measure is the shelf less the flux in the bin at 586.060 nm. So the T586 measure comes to 1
